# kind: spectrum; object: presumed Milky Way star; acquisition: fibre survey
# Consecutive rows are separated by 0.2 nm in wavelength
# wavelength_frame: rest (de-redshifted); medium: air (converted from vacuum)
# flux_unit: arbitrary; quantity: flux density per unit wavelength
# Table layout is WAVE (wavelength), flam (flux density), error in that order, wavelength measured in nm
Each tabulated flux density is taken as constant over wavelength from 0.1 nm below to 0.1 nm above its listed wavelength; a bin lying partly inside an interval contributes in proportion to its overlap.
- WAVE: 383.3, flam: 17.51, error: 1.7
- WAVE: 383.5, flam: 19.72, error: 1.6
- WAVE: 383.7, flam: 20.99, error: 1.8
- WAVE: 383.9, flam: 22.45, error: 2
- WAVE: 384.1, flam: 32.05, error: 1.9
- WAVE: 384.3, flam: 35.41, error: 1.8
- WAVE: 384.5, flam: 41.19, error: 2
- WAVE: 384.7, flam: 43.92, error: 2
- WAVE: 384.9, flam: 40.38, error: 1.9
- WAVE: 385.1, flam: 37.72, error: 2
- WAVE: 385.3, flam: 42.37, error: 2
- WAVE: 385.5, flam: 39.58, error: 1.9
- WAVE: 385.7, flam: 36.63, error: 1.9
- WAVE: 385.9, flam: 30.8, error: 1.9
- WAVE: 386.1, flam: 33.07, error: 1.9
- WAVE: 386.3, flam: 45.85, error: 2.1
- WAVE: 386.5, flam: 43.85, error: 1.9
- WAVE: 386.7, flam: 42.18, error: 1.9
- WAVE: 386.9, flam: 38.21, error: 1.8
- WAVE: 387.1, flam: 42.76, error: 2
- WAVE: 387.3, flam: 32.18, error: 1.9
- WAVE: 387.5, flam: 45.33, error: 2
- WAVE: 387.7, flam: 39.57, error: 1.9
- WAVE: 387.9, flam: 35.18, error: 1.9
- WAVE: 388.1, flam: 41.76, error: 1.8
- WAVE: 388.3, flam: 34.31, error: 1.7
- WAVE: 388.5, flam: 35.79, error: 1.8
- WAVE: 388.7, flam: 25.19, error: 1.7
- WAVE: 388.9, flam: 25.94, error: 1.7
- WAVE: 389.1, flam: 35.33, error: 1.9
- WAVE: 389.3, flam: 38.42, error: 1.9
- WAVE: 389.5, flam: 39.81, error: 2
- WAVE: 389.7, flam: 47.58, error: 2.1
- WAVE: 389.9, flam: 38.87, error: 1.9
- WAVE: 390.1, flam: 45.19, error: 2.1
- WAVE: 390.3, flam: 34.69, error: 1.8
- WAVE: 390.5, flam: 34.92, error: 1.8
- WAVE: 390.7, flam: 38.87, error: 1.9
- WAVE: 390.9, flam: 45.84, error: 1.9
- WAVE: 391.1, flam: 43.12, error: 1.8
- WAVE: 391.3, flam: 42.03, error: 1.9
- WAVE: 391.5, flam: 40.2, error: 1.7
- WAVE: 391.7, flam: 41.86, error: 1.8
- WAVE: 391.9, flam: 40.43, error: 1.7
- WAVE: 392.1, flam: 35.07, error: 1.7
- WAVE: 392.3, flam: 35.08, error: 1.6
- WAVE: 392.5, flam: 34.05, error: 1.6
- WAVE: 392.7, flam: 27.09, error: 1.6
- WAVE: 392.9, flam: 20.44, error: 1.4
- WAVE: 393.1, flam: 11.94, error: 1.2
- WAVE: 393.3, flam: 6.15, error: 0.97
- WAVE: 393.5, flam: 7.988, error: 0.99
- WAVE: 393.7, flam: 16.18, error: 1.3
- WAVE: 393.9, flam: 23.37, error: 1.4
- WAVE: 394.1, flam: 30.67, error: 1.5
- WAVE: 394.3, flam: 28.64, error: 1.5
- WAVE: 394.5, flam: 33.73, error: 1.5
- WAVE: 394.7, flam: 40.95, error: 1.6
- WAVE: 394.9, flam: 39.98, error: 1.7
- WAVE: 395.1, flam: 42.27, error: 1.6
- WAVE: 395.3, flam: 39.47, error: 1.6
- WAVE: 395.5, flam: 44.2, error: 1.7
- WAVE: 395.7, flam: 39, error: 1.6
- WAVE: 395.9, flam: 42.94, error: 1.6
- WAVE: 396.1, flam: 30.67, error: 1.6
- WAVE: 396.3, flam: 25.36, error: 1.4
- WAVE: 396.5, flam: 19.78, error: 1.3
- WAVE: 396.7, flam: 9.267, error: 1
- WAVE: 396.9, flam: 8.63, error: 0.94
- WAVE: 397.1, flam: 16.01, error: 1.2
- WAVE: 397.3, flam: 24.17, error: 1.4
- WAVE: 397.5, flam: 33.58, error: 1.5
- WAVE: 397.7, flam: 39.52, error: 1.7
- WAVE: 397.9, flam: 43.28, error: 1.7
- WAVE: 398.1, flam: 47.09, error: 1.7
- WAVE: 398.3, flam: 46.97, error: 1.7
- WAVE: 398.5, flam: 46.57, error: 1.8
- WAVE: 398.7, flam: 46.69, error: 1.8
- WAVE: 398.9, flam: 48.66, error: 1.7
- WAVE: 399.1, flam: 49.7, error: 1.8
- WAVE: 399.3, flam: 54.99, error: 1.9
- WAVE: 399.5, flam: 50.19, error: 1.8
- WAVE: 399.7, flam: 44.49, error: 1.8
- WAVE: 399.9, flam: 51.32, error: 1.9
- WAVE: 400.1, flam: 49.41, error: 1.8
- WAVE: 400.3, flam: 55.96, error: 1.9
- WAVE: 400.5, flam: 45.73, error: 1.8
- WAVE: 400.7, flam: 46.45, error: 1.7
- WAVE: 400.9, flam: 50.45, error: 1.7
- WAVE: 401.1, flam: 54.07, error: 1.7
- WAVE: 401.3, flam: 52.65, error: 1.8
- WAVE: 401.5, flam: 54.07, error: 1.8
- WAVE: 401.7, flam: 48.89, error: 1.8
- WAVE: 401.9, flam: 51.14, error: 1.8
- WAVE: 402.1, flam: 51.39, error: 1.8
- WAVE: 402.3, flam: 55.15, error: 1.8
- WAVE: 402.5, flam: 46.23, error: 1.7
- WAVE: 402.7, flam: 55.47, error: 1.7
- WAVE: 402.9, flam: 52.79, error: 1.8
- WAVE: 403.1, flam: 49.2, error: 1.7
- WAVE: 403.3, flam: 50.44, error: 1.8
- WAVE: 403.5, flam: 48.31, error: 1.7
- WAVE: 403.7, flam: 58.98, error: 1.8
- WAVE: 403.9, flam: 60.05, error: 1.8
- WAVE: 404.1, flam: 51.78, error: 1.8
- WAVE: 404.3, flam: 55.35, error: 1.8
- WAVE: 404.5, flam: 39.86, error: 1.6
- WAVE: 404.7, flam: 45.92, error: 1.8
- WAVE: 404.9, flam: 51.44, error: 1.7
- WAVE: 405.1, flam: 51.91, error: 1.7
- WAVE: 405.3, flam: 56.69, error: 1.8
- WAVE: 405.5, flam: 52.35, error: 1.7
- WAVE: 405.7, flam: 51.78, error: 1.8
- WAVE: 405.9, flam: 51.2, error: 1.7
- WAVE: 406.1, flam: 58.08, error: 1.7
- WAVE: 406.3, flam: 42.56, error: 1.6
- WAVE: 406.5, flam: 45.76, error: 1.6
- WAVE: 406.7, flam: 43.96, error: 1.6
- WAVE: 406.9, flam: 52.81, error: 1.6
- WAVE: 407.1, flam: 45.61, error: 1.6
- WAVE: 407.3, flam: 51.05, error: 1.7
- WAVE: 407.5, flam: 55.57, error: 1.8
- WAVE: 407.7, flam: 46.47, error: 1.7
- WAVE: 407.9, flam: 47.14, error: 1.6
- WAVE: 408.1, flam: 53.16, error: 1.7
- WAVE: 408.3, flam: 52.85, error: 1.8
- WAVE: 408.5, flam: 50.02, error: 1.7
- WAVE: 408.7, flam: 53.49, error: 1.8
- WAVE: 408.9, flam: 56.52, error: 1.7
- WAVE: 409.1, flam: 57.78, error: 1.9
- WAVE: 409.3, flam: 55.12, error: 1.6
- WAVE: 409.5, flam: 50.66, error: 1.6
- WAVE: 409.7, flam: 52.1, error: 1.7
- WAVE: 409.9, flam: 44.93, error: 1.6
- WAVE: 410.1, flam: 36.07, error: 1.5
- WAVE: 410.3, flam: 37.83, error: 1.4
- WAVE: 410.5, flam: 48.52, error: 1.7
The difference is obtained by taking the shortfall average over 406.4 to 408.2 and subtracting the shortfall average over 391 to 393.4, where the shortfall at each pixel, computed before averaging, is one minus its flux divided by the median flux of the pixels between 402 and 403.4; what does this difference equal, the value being -0.34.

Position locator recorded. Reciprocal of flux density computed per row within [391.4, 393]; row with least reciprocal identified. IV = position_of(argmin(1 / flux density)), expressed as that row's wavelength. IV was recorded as 391.7 nm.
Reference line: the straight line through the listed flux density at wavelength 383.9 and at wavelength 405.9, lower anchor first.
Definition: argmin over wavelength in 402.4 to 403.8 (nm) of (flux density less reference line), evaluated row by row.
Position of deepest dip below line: 402.5 nm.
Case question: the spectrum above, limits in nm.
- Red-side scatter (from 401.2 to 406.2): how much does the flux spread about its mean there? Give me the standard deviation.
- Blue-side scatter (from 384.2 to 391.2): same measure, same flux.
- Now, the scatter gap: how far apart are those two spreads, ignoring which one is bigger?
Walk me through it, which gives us 1.0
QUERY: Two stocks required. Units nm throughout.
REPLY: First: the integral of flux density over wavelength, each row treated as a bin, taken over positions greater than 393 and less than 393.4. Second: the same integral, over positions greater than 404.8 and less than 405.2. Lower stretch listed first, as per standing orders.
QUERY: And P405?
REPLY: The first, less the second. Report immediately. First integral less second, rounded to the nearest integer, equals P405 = -17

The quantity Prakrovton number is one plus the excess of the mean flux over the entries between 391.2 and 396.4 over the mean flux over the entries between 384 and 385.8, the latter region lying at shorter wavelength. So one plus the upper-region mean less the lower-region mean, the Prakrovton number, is -6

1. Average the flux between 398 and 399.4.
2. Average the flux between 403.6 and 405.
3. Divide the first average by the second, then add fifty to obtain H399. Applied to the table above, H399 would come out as 50.9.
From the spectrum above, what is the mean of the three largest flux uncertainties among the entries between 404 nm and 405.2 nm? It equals 1.80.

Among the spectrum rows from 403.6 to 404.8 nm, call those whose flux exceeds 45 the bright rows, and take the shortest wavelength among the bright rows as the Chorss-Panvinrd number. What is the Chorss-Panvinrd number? 403.7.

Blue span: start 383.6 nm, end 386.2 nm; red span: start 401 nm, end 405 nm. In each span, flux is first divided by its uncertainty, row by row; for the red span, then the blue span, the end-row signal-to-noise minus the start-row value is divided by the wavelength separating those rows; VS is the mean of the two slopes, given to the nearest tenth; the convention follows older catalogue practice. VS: 1.0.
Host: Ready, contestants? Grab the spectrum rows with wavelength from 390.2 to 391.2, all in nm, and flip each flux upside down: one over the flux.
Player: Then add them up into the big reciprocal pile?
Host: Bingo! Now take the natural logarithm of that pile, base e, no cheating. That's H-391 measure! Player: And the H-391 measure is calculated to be -2.1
